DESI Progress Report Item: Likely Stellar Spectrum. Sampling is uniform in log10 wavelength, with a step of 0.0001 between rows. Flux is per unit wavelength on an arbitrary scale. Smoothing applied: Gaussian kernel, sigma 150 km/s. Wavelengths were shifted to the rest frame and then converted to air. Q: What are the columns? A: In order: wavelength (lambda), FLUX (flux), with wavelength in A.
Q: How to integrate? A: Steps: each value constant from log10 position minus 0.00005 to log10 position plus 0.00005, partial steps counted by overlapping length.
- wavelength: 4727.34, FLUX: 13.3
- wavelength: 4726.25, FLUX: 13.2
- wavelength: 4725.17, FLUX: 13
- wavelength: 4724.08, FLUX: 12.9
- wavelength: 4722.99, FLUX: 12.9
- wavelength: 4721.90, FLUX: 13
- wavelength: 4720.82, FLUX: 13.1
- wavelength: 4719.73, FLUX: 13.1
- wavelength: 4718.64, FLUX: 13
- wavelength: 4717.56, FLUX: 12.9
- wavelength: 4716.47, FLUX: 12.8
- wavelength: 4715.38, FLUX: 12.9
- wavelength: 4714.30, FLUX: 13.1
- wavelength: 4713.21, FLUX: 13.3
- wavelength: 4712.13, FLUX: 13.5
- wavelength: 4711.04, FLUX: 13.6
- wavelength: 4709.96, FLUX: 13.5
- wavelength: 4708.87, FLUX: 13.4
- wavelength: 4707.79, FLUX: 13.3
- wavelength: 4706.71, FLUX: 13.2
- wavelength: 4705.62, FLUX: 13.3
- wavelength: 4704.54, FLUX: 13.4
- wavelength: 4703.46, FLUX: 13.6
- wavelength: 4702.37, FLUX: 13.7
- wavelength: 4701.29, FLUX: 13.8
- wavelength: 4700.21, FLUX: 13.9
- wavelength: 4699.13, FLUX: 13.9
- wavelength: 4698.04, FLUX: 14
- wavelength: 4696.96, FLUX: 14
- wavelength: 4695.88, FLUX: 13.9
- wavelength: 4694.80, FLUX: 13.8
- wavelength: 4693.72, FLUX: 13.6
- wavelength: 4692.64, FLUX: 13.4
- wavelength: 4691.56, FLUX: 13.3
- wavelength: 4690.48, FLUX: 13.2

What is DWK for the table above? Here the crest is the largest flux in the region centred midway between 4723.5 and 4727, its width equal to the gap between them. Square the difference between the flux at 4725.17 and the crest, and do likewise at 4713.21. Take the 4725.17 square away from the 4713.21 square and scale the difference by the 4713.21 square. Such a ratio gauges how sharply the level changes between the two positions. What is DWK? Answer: -3.00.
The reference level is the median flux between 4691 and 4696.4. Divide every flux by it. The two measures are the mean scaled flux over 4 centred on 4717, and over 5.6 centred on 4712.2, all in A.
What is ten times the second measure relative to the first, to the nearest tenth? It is 10.4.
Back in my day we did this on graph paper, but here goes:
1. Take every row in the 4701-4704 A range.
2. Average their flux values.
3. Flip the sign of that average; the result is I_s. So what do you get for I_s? -13.7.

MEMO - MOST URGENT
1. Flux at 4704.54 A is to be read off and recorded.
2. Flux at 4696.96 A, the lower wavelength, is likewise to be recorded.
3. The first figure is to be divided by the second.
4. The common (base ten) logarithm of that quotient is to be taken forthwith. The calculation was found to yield -0.019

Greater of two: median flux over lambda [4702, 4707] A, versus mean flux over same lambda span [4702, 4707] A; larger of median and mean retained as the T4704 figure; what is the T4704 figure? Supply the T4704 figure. 13.4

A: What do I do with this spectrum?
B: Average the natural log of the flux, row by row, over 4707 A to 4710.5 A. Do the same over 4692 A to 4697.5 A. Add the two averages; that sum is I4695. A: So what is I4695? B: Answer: 5.22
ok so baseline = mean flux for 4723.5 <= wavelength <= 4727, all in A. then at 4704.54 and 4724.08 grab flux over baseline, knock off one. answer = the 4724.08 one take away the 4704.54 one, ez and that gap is -0.04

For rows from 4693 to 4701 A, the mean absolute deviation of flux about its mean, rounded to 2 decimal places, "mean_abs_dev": 0.10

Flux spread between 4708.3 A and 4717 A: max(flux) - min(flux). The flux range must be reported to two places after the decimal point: 0.80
